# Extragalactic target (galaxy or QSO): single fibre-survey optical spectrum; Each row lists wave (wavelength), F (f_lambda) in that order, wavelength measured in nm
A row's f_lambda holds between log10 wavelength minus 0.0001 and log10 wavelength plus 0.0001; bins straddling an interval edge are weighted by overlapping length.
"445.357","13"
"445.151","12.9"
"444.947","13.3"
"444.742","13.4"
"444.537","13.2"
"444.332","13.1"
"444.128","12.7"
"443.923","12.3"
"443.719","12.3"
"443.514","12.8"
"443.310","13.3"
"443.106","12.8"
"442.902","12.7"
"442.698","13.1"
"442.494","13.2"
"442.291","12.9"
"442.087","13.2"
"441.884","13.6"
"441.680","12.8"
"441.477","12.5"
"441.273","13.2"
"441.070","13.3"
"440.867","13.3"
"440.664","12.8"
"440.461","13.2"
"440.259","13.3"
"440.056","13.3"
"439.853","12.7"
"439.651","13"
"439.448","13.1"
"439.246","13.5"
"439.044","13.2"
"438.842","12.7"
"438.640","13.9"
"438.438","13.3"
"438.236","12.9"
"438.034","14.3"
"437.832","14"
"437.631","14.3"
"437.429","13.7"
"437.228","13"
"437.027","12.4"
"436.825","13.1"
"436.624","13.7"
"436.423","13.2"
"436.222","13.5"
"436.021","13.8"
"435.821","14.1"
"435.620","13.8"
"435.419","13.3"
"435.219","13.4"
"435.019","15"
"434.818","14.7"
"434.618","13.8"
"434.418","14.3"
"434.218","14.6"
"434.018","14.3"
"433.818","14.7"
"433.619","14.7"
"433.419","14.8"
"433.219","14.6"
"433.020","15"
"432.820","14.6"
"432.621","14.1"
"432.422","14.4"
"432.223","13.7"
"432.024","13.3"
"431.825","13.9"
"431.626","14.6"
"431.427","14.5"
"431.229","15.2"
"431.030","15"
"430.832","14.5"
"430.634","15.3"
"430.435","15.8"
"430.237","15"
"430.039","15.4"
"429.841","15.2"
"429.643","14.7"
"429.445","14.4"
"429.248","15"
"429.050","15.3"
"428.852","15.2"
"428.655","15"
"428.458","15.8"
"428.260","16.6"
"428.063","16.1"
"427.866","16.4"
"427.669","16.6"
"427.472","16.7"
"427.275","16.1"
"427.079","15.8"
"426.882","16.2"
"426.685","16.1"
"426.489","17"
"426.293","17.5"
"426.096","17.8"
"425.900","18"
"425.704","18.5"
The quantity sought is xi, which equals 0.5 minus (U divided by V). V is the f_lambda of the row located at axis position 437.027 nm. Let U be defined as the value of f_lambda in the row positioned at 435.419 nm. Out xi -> -0.57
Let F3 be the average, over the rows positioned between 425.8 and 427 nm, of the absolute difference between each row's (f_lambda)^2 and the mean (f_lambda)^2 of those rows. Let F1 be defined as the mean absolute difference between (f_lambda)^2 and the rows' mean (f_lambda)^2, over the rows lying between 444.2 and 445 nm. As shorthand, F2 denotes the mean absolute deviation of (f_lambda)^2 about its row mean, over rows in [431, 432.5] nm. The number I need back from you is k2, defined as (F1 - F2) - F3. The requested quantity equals -35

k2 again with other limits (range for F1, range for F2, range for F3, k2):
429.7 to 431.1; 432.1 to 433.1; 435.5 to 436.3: -6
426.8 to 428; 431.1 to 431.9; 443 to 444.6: -9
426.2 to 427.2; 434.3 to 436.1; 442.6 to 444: 0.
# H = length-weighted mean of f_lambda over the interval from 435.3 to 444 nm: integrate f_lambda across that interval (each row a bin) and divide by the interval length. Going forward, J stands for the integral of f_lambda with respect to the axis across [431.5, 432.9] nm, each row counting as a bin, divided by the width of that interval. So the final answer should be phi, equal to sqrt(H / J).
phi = 0.97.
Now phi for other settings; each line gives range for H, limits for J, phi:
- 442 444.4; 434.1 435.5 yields 0.95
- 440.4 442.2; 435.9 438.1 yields 0.98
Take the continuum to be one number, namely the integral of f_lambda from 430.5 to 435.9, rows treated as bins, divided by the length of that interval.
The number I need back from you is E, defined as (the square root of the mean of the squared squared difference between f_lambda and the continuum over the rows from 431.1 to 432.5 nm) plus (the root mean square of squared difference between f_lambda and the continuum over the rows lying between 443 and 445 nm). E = 3.14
